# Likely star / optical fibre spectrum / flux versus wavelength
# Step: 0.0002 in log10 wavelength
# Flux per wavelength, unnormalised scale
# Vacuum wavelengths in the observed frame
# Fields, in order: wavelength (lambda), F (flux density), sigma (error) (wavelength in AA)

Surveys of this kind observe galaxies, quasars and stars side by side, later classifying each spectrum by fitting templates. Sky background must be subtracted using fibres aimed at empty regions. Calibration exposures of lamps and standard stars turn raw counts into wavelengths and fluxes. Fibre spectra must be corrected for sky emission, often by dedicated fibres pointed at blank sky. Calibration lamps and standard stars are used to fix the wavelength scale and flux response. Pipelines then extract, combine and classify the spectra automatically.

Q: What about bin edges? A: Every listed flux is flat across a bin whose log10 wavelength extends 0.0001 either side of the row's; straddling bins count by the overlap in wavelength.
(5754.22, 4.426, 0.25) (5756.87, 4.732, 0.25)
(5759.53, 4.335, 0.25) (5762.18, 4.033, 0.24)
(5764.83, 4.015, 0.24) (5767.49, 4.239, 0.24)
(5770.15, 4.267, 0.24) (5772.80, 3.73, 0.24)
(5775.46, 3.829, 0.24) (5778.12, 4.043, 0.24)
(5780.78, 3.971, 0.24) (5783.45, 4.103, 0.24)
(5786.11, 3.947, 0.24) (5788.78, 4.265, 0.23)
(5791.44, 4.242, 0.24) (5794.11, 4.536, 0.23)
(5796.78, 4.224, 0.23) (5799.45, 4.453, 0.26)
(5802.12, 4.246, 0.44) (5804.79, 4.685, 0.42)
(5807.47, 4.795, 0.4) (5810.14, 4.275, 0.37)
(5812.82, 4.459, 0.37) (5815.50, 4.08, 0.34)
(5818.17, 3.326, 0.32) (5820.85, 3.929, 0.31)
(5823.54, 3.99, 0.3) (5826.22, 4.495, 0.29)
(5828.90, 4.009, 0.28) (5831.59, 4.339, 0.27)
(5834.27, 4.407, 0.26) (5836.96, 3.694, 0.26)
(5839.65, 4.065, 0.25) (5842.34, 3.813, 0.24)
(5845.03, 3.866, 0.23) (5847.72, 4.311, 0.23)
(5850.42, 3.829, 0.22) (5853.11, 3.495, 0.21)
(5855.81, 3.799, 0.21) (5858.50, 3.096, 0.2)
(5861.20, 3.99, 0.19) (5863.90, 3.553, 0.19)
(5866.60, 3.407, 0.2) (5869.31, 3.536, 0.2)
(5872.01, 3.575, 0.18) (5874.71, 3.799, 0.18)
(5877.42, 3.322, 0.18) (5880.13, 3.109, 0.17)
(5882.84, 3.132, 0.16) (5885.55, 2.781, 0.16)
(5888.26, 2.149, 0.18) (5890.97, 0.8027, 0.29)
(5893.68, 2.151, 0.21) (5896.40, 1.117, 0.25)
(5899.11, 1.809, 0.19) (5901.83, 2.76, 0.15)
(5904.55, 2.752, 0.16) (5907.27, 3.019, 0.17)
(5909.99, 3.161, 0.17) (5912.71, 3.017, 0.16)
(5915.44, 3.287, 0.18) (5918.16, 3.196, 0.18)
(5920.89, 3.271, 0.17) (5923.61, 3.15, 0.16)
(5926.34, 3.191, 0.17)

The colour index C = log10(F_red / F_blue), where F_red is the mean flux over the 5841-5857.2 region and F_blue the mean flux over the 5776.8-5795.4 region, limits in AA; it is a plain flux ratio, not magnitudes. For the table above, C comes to -0.033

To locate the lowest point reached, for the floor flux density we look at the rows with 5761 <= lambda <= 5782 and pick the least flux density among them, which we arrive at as 3.73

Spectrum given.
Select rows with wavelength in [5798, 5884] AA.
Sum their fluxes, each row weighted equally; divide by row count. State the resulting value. 3.90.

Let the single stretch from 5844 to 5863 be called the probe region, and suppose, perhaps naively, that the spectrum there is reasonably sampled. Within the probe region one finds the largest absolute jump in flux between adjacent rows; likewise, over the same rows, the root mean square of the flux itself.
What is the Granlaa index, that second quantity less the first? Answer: 2.9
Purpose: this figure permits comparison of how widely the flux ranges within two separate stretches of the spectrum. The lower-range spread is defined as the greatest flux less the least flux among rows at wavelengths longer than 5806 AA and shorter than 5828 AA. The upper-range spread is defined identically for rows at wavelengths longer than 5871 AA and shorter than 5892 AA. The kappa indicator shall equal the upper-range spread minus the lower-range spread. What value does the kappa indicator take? 1.5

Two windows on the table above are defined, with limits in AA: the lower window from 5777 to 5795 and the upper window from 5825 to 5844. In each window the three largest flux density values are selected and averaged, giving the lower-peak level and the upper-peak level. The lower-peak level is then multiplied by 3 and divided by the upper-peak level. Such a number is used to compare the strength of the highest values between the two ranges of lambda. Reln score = 3.0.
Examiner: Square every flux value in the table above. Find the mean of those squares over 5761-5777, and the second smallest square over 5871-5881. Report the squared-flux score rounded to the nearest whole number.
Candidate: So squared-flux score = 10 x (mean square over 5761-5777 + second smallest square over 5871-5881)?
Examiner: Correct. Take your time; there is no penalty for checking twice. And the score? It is 272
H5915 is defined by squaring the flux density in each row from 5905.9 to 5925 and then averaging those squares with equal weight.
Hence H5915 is 10.0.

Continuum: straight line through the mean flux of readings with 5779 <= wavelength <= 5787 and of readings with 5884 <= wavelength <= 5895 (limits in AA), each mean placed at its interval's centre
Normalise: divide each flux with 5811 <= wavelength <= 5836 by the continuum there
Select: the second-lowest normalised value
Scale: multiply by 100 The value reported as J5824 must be 119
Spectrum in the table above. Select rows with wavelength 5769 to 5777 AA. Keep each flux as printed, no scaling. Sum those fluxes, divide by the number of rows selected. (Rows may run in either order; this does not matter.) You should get 3.9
